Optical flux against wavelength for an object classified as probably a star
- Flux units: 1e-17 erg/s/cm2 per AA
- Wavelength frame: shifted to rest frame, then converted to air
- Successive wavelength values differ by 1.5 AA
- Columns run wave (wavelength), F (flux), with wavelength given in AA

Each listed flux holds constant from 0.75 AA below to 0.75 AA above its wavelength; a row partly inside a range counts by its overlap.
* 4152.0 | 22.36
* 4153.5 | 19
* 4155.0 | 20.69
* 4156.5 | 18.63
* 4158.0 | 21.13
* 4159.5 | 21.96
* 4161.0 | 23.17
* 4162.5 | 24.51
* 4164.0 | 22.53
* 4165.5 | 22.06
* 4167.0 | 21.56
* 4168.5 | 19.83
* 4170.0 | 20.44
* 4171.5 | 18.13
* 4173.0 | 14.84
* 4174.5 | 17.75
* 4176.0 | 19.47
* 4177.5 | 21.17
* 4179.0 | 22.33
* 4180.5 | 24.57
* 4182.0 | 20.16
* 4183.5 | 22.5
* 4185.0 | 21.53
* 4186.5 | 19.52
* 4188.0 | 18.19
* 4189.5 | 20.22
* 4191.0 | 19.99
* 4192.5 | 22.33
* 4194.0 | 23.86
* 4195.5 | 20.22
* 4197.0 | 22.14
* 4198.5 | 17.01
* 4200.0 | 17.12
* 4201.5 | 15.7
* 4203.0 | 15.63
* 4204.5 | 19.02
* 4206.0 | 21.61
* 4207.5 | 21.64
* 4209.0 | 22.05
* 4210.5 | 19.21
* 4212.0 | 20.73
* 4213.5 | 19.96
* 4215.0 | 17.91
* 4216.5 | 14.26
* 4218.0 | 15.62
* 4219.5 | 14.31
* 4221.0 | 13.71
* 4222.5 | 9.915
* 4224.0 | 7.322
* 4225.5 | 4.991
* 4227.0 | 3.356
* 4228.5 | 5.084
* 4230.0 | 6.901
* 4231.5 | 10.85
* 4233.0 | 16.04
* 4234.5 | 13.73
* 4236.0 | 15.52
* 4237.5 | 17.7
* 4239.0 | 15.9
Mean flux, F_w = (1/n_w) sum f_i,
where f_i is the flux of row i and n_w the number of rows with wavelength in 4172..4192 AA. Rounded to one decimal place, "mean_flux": 20.2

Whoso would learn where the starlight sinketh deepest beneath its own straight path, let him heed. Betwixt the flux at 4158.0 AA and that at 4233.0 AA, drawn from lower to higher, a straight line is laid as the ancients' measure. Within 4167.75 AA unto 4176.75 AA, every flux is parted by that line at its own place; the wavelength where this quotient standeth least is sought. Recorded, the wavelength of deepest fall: 4173.0 AA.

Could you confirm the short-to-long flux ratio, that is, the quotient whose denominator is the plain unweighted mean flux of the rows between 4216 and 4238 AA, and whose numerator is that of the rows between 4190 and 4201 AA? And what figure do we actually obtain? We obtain 1.81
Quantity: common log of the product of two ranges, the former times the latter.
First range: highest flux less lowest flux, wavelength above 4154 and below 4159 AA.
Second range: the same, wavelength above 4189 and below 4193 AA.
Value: 0.77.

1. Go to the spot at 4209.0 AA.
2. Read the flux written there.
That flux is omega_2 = 22.05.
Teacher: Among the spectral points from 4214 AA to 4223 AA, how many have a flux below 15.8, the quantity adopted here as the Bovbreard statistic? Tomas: 5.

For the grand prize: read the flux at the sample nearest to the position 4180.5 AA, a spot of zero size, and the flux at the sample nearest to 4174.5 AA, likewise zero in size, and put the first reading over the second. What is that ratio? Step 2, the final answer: 1.38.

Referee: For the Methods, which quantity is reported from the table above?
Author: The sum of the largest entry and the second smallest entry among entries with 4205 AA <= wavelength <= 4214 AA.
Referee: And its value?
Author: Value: 42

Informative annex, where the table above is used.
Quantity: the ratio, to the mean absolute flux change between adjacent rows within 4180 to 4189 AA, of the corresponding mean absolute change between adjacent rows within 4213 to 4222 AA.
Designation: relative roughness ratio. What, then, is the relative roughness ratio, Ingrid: 0.81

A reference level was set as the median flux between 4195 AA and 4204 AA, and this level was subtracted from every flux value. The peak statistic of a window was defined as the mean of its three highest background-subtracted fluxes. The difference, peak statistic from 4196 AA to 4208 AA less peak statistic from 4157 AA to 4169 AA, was -1.6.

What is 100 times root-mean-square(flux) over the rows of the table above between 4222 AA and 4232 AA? 736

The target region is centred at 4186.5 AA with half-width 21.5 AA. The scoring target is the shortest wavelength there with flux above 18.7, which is 4165.5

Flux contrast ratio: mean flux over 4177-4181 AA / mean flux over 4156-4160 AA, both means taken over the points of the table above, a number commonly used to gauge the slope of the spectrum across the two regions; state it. 1.10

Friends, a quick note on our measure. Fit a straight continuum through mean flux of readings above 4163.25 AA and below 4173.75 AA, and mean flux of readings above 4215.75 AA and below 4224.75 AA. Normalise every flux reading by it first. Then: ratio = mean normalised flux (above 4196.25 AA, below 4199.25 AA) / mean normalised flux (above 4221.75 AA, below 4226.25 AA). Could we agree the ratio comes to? 2.02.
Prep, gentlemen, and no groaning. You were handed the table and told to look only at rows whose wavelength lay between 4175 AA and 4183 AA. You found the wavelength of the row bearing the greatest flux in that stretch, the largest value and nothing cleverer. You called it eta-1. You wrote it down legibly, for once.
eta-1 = 4180.5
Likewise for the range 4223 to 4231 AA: 4224.0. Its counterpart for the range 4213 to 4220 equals 4213.5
